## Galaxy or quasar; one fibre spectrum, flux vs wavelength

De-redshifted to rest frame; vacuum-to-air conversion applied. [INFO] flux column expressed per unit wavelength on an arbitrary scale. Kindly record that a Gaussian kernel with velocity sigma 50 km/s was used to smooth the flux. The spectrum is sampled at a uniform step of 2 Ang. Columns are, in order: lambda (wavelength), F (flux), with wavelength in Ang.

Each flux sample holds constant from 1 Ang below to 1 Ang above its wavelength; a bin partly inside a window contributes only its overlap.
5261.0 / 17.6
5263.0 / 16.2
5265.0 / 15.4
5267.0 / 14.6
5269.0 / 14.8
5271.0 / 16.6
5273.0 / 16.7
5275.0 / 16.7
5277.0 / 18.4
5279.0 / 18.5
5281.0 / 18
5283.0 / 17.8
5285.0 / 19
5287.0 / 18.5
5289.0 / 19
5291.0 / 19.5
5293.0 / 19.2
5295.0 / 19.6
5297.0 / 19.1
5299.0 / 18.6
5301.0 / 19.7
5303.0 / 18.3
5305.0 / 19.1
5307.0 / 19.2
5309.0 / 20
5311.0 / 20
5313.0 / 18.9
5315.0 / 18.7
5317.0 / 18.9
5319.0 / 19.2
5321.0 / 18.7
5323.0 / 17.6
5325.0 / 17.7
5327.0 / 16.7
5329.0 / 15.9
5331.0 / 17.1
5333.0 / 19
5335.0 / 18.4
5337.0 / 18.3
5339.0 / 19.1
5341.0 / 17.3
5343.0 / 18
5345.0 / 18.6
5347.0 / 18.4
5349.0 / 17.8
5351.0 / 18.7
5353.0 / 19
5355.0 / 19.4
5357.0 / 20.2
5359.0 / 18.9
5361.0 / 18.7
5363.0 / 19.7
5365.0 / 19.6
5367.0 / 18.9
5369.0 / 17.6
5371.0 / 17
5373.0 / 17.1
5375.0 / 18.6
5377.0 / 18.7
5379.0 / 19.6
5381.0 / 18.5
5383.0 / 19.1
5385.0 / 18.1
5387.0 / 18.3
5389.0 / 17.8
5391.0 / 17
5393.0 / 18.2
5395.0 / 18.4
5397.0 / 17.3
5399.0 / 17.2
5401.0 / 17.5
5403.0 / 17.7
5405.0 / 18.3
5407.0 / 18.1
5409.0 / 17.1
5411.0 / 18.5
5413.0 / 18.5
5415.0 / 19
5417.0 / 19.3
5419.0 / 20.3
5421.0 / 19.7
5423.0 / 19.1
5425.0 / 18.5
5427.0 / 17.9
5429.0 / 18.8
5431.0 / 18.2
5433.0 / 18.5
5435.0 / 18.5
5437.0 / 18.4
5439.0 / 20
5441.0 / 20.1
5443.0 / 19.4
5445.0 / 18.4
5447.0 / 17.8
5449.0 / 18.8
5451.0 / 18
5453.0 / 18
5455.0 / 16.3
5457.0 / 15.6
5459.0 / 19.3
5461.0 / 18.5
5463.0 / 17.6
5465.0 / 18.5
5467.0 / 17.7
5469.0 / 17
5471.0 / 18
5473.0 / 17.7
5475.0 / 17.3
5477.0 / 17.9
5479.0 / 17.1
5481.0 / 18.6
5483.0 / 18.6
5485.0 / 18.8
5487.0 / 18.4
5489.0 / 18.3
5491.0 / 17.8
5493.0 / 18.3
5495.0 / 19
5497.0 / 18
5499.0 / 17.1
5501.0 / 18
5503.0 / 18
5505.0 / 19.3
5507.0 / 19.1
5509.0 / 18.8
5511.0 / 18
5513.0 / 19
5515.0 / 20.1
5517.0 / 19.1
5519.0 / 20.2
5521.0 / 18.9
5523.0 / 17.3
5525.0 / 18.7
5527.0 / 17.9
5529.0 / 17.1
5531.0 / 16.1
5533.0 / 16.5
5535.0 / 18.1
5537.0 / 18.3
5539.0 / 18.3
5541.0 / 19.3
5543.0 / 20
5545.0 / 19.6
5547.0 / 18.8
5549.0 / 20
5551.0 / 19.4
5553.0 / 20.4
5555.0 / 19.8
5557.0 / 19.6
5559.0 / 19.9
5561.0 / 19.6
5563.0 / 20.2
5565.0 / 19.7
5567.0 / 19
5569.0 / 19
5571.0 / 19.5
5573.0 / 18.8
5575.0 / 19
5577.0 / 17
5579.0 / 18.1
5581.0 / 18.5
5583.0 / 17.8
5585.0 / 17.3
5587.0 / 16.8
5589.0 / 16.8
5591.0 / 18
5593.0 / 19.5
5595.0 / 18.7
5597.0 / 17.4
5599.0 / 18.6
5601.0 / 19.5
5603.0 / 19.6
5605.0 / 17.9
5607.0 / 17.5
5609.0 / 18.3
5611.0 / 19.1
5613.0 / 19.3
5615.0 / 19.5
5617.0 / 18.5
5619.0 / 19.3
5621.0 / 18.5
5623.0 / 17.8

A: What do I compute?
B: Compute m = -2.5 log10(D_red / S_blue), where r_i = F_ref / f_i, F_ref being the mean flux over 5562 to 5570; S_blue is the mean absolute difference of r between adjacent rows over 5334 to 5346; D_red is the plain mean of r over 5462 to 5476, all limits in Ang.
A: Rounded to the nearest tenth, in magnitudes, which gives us -3.4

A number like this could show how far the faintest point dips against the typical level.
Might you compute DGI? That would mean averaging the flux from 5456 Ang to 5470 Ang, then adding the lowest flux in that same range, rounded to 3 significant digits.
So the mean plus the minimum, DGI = 33.3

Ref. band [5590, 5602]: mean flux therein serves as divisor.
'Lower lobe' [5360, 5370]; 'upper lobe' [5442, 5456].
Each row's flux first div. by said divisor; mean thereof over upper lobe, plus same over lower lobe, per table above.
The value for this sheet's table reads 1.99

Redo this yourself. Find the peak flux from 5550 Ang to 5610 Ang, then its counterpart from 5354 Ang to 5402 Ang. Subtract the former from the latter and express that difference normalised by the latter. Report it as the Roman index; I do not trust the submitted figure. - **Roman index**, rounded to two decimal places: -0.01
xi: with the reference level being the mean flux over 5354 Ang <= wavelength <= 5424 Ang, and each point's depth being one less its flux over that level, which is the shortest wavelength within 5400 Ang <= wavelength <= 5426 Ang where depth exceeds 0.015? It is 5401.0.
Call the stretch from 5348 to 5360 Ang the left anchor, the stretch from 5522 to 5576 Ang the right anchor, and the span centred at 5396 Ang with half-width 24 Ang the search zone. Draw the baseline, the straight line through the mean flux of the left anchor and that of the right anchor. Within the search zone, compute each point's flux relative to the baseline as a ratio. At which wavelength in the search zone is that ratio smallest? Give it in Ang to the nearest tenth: 5391.0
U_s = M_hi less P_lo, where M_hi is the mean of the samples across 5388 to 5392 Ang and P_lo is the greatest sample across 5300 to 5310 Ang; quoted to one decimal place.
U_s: -2.6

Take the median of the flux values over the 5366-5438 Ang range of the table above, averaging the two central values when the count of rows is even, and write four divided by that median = 0.217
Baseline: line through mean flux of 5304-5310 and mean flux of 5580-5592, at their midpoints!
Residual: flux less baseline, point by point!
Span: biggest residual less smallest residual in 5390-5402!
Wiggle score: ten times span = 14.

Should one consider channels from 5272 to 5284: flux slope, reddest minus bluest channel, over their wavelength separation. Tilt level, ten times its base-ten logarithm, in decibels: -9.6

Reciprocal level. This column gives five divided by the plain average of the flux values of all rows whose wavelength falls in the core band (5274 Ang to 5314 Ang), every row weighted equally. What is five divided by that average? 0.265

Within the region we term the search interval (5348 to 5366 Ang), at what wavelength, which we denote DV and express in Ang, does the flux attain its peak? 5357.0 Ang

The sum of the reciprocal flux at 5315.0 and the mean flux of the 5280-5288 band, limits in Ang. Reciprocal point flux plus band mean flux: 18.4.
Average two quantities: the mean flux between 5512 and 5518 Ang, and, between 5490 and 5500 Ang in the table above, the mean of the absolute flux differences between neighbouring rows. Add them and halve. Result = 10.1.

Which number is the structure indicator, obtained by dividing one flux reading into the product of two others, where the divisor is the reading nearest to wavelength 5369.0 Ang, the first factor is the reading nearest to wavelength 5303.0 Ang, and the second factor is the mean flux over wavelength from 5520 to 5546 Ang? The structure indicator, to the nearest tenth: 18.9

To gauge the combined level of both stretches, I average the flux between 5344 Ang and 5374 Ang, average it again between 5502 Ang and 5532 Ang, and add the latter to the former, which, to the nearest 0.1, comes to 37.1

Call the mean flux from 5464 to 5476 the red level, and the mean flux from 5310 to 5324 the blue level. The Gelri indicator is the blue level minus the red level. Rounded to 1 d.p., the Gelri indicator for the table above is 1.2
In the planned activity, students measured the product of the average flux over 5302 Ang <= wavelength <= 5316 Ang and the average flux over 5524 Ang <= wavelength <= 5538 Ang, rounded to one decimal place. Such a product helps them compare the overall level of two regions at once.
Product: 336.0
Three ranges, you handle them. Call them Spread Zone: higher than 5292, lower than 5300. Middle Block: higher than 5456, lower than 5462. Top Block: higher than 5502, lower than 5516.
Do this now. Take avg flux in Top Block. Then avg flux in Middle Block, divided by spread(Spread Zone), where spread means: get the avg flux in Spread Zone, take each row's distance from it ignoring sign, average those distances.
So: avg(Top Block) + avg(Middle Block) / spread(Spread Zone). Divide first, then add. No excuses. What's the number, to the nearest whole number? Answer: 84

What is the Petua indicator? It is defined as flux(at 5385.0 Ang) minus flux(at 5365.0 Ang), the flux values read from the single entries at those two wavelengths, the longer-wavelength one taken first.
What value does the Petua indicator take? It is -1.5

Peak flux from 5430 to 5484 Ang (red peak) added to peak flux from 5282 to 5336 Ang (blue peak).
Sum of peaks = 40.1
